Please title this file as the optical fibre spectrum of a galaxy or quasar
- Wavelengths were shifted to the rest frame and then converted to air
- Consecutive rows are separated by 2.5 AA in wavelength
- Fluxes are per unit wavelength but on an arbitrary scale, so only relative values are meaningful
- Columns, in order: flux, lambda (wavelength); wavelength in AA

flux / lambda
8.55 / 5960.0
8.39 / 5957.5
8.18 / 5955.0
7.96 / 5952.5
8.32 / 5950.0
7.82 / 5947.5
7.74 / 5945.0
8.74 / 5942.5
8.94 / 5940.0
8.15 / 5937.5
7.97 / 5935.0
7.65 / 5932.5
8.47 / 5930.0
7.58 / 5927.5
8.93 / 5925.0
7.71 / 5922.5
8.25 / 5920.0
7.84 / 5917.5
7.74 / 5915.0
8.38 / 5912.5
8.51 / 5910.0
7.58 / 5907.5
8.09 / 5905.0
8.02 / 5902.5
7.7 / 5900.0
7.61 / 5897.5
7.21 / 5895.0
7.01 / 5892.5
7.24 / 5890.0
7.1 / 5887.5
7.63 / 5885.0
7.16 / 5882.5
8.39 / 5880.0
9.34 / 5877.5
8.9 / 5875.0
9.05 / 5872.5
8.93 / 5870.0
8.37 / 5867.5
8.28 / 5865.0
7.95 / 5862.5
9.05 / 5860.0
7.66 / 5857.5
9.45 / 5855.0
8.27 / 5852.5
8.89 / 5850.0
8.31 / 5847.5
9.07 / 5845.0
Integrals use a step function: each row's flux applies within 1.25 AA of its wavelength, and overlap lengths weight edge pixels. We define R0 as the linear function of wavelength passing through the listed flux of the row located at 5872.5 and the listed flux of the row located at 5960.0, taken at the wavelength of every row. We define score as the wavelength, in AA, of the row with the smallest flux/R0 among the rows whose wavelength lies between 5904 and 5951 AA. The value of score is 5907.5 AA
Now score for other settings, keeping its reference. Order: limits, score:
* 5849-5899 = 5892.5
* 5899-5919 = 5907.5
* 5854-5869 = 5857.5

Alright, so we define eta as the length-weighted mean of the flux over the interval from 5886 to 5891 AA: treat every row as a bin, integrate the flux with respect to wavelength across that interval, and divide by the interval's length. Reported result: 7.2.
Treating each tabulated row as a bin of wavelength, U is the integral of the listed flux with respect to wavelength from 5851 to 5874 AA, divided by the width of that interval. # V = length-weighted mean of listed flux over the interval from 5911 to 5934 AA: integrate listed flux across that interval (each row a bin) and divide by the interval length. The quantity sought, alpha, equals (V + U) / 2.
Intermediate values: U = 8.56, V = 8.1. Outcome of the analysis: 8.3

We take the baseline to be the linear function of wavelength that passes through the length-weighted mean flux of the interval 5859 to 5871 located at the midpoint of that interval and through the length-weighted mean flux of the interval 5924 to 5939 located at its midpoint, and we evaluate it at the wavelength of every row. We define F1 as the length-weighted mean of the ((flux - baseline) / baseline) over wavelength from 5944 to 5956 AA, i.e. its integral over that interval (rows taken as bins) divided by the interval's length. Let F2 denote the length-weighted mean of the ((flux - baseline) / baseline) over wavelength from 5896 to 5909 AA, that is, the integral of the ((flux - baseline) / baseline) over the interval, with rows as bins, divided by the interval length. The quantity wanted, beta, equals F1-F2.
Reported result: 0.056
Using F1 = -0.002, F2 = -0.058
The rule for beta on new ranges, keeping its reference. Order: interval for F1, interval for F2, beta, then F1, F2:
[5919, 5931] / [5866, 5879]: -0.050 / 0.002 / 0.052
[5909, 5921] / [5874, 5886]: 0.005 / -0.010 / -0.015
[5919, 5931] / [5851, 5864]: 0.009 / 0.002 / -0.007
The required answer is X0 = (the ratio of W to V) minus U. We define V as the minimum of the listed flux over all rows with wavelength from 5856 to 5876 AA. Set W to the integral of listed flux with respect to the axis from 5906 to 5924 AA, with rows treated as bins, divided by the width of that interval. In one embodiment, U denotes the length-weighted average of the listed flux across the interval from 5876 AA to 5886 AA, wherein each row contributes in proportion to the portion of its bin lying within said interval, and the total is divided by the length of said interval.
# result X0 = -7.12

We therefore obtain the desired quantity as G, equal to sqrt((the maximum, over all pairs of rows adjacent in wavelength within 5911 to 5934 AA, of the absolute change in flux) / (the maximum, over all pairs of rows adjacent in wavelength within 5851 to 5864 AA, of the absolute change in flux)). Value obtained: 0.87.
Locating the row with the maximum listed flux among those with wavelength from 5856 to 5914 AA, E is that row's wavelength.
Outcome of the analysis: 5877.5 AA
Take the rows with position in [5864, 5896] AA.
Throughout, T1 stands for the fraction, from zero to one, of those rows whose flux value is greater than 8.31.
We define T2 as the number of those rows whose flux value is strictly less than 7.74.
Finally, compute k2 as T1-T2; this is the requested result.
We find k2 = -5.5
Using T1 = 0.5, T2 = 6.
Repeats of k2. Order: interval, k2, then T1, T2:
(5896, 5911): -2.8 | 0.2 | 3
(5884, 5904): -7.0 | 0.0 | 7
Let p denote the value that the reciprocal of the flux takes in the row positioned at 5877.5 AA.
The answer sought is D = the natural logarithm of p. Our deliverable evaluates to -2.23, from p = 0.107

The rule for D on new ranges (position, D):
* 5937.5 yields -2.10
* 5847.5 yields -2.12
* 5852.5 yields -2.11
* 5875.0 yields -2.19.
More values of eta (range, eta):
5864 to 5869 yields 8.4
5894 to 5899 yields 7.4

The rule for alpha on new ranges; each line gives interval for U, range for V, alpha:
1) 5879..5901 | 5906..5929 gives 7.7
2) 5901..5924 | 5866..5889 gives 8.2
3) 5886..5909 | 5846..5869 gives 8.0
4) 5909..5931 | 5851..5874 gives 8.4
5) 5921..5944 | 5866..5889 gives 8.3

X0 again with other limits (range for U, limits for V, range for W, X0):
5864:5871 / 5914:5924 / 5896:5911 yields -7.50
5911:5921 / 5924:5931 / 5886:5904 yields -7.08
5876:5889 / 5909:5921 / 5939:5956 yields -6.87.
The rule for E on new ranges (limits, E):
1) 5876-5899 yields 5877.5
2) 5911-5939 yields 5925.0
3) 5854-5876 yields 5855.0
